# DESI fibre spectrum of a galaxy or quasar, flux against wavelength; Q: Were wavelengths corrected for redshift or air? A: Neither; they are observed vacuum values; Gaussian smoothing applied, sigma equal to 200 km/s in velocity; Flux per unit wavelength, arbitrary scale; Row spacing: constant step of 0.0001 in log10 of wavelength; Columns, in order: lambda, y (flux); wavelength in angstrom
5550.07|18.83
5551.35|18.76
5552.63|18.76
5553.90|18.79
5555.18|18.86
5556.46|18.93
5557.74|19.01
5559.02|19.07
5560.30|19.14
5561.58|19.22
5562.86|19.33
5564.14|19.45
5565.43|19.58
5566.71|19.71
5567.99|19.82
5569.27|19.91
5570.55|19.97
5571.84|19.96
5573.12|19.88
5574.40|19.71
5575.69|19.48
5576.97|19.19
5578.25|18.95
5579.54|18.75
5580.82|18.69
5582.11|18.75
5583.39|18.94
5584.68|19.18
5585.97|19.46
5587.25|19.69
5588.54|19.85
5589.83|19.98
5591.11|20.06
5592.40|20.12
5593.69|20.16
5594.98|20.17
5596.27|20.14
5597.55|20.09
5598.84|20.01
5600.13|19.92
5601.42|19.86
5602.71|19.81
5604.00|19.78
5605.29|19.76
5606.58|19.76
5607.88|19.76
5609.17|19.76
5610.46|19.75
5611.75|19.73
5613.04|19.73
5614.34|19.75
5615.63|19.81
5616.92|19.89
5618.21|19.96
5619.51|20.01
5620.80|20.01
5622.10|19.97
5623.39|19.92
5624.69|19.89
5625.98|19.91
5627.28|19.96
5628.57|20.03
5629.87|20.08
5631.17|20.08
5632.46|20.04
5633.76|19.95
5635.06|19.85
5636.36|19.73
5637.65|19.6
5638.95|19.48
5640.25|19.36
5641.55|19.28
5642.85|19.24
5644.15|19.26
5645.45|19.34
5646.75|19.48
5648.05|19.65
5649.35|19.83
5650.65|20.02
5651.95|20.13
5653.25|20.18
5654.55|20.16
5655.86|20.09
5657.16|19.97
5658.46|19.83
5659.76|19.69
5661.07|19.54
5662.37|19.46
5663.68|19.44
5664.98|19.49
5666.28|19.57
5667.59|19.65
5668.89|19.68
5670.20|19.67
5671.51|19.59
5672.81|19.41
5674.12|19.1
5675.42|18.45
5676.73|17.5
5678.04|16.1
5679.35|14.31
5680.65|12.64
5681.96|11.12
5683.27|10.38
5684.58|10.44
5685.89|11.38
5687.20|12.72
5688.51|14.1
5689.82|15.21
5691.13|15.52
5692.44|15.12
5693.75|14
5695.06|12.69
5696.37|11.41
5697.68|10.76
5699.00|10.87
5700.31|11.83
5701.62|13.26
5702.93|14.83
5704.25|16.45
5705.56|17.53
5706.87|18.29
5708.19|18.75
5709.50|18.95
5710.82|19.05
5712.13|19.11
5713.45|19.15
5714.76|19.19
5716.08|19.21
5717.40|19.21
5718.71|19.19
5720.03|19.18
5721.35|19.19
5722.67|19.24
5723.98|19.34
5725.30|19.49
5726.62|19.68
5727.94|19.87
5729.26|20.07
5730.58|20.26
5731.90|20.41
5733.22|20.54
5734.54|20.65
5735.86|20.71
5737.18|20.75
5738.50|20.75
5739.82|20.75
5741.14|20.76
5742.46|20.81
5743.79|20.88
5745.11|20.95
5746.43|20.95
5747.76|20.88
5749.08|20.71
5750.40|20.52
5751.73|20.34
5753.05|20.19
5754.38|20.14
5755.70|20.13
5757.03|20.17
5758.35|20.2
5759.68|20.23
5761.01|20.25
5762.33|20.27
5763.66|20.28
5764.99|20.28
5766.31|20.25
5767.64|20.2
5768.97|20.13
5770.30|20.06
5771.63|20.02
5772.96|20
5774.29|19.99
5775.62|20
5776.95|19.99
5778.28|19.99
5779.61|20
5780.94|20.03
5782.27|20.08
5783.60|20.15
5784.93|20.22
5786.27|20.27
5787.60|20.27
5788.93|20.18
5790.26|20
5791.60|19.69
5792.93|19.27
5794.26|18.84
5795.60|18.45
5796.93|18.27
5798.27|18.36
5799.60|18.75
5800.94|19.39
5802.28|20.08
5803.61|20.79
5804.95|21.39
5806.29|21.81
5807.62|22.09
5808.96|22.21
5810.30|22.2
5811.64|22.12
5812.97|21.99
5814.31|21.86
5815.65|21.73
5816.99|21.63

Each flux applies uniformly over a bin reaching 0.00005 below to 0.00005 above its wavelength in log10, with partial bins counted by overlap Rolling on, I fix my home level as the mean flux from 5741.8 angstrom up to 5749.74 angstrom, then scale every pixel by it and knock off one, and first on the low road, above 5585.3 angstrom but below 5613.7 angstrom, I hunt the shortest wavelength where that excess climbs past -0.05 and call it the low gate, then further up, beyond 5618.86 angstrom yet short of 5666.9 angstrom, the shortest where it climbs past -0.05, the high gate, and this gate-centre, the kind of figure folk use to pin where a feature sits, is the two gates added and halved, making 5604.0 angstrom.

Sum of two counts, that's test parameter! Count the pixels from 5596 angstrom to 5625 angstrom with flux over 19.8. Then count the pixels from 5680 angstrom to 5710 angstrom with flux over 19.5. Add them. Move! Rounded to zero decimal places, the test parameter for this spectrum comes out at 14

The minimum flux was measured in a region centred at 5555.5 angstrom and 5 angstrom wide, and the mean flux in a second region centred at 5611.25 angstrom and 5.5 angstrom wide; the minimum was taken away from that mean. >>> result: 1.0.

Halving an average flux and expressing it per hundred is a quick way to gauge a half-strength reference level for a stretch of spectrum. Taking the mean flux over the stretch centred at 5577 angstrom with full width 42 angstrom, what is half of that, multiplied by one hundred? 976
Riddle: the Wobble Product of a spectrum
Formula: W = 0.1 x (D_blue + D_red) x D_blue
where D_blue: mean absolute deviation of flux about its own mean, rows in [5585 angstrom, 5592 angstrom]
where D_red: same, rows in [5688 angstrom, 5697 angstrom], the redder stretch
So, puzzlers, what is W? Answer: 0.024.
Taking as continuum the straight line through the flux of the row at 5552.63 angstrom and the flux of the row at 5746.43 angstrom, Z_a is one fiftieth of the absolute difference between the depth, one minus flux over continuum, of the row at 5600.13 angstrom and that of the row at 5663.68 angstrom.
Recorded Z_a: 0.0012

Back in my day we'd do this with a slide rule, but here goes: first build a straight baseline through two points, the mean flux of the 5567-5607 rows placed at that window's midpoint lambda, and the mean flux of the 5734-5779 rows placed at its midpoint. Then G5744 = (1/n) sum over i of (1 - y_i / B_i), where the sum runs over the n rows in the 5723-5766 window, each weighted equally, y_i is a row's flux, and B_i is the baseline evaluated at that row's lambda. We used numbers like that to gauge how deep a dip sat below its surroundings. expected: 0.00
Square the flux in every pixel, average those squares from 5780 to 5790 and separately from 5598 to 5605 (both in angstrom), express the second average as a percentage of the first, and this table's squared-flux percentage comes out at 97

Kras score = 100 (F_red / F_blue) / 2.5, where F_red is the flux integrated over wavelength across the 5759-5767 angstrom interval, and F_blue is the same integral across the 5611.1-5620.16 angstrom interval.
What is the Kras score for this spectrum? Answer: 36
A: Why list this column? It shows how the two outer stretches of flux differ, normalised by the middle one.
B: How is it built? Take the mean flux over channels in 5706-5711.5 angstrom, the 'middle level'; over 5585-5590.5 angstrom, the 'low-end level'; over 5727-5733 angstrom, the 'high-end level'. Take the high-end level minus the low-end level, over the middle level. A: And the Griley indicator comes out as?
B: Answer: 0.02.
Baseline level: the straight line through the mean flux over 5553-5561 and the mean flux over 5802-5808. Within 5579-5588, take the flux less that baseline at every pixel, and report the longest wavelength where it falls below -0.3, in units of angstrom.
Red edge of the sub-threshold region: 5582.11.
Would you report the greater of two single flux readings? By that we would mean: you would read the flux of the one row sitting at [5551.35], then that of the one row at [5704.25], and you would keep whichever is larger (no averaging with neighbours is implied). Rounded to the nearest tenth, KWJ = 18.8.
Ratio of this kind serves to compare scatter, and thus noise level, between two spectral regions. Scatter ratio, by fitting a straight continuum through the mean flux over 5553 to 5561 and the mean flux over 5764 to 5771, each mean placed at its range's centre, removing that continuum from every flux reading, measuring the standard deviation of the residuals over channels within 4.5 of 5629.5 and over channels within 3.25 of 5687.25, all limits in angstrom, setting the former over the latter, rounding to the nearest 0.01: 0.03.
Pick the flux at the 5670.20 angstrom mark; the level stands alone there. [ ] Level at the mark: 19.67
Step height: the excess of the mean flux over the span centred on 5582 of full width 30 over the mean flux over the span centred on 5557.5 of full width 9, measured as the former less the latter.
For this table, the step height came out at 1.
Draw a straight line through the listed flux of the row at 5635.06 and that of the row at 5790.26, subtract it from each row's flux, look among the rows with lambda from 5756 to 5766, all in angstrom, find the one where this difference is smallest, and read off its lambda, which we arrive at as 5757.03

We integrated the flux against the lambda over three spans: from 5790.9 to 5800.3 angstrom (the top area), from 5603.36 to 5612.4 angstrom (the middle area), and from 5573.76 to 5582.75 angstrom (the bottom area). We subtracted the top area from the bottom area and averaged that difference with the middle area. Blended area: 87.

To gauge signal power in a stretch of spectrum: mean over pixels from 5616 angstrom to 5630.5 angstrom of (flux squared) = 399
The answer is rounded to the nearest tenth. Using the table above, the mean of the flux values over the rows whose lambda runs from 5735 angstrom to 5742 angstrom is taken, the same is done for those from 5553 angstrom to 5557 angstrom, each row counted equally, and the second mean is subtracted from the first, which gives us 1.9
